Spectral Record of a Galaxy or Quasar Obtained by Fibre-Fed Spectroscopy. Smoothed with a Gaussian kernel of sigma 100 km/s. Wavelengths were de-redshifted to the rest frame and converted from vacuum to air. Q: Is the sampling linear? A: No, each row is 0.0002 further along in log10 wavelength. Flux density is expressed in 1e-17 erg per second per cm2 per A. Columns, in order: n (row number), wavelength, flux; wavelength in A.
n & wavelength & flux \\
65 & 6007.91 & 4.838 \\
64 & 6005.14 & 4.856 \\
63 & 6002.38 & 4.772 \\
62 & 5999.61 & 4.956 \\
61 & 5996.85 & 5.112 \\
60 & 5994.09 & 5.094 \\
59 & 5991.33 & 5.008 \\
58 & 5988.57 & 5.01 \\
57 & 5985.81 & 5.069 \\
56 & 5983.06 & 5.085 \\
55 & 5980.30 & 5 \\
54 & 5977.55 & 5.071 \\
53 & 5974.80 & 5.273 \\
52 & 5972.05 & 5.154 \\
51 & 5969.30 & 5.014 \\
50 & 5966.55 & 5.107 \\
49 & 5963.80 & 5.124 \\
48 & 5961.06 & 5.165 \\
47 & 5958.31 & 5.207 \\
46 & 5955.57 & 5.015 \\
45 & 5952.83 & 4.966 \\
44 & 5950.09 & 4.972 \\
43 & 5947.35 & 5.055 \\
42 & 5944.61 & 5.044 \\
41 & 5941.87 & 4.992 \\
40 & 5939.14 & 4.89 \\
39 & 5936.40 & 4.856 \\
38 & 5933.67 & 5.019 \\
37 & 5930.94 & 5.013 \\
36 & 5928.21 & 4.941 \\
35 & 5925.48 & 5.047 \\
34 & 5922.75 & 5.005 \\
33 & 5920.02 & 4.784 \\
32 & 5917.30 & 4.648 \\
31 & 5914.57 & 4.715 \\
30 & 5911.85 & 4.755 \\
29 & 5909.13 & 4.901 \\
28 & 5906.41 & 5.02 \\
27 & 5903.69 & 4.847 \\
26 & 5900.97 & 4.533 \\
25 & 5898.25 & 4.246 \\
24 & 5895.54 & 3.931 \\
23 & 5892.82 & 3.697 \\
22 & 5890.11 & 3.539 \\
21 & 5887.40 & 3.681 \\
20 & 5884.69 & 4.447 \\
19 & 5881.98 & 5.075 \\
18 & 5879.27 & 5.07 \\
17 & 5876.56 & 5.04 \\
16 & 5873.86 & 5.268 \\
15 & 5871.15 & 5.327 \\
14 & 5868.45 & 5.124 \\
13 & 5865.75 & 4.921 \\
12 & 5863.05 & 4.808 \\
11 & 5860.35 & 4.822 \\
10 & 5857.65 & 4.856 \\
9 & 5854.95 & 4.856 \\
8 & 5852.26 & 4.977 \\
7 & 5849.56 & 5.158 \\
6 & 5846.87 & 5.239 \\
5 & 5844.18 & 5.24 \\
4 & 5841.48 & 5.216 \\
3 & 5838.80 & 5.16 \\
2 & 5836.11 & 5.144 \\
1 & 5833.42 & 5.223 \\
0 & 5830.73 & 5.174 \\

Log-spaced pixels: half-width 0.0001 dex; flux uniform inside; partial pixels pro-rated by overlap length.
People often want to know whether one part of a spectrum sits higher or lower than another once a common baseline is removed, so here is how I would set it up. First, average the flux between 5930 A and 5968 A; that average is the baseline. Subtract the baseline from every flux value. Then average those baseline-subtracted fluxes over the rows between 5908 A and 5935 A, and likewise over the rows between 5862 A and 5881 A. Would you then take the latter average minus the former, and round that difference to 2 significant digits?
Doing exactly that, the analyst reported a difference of 0.20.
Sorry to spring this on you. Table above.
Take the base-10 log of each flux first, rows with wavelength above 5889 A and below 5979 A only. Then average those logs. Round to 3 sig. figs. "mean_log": 0.683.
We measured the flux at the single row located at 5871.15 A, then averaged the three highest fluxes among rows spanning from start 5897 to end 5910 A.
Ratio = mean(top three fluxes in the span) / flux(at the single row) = 0.92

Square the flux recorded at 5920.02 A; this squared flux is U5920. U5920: 22.9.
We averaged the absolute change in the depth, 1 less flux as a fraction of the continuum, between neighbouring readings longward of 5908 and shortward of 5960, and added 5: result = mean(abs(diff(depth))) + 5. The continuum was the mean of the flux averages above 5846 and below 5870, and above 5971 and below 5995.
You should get 5.02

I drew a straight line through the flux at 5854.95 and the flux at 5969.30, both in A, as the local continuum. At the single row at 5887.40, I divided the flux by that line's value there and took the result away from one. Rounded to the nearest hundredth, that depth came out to 0.25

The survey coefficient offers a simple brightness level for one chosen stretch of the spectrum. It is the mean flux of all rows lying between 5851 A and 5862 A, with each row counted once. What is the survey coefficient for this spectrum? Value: 4.88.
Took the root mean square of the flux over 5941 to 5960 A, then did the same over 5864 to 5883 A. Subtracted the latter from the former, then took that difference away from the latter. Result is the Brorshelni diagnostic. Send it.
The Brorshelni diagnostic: 5.2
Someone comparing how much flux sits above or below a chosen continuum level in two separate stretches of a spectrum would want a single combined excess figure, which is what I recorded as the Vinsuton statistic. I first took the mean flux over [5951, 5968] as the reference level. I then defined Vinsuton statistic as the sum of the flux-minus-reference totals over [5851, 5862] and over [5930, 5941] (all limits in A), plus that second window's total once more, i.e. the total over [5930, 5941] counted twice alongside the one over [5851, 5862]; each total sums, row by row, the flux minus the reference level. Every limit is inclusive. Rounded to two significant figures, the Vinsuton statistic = -2.1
